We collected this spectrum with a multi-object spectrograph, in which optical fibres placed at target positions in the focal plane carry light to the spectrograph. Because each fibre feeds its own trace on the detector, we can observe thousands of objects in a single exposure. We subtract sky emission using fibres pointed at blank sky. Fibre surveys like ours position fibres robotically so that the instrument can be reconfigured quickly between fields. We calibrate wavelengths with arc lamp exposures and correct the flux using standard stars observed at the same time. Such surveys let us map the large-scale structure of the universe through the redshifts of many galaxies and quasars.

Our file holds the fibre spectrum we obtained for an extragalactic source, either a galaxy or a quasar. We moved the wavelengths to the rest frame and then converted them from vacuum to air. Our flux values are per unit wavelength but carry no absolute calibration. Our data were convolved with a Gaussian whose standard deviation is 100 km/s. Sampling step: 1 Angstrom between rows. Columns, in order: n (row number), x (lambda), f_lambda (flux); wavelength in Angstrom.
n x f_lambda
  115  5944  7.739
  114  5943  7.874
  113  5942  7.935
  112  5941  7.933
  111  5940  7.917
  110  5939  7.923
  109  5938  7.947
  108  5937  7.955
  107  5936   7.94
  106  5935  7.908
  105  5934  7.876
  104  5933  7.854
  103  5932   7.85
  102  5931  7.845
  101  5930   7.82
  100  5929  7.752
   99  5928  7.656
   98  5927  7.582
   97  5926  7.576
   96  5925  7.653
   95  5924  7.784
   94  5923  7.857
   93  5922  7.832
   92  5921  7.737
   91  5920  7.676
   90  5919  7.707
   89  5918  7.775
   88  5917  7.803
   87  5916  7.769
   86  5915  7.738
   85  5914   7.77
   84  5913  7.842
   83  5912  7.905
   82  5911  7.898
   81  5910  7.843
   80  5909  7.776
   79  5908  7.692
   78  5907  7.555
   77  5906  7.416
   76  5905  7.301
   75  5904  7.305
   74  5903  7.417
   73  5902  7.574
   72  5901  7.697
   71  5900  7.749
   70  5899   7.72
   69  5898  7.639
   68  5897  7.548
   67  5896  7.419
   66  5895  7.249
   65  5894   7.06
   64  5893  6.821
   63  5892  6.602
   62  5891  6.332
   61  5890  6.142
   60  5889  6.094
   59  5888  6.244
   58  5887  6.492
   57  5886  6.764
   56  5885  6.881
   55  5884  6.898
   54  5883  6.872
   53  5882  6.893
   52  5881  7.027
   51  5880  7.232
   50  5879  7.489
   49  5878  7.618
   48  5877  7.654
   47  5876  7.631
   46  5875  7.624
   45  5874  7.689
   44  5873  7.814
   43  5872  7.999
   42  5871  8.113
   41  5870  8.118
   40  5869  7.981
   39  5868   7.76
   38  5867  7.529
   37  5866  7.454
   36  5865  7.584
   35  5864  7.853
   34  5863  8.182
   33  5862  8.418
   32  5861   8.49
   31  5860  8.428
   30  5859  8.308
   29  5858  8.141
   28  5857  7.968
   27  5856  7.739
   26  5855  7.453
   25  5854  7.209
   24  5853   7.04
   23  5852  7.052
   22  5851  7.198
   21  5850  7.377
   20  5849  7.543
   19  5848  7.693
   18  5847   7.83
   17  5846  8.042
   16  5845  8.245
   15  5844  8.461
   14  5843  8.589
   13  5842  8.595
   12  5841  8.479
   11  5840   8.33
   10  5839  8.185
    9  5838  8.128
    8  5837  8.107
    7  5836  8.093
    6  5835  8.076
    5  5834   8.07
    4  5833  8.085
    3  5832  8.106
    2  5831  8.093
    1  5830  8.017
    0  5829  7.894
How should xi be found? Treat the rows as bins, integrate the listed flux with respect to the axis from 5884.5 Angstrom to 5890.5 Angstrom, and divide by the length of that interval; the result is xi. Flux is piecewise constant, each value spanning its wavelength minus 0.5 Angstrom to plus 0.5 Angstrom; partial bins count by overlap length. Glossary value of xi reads 6.44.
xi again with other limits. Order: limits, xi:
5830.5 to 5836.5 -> 8.09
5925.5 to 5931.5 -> 7.71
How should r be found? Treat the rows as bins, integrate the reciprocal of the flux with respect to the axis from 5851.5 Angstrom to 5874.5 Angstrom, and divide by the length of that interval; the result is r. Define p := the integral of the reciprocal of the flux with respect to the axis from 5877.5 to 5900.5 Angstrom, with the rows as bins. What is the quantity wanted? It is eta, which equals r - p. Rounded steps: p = 3.31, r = 0.128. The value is -3.18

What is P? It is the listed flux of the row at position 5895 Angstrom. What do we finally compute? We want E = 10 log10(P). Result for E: 8.60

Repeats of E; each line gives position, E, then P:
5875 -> 8.82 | 7.624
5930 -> 8.93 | 7.82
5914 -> 8.90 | 7.77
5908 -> 8.86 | 7.692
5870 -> 9.09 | 8.118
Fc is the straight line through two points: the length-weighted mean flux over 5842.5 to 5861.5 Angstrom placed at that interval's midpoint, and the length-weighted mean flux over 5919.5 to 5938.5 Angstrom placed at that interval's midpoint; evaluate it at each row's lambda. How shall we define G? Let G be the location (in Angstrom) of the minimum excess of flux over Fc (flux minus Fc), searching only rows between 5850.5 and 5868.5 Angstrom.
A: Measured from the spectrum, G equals 5853 Angstrom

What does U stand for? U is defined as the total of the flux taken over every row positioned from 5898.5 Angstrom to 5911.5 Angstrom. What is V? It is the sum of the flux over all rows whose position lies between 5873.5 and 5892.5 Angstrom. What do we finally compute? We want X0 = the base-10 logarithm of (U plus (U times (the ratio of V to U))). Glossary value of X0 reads 2.36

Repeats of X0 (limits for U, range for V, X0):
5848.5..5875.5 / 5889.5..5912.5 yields 2.58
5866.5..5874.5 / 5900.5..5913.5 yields 2.21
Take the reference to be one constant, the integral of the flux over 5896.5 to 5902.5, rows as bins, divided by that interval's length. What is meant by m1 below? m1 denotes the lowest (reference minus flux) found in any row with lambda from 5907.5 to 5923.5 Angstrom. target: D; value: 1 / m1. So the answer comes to -4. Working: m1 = -0.25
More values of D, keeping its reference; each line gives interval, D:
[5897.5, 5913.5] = -4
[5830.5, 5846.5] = -1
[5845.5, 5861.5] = -1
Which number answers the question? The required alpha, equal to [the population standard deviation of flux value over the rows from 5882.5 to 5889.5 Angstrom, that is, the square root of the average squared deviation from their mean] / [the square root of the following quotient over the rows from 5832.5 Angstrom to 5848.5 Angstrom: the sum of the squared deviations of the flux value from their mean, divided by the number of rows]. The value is 1.26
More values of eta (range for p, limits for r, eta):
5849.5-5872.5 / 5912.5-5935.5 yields -2.83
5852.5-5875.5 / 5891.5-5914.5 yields -2.80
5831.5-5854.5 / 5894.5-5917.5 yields -2.78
